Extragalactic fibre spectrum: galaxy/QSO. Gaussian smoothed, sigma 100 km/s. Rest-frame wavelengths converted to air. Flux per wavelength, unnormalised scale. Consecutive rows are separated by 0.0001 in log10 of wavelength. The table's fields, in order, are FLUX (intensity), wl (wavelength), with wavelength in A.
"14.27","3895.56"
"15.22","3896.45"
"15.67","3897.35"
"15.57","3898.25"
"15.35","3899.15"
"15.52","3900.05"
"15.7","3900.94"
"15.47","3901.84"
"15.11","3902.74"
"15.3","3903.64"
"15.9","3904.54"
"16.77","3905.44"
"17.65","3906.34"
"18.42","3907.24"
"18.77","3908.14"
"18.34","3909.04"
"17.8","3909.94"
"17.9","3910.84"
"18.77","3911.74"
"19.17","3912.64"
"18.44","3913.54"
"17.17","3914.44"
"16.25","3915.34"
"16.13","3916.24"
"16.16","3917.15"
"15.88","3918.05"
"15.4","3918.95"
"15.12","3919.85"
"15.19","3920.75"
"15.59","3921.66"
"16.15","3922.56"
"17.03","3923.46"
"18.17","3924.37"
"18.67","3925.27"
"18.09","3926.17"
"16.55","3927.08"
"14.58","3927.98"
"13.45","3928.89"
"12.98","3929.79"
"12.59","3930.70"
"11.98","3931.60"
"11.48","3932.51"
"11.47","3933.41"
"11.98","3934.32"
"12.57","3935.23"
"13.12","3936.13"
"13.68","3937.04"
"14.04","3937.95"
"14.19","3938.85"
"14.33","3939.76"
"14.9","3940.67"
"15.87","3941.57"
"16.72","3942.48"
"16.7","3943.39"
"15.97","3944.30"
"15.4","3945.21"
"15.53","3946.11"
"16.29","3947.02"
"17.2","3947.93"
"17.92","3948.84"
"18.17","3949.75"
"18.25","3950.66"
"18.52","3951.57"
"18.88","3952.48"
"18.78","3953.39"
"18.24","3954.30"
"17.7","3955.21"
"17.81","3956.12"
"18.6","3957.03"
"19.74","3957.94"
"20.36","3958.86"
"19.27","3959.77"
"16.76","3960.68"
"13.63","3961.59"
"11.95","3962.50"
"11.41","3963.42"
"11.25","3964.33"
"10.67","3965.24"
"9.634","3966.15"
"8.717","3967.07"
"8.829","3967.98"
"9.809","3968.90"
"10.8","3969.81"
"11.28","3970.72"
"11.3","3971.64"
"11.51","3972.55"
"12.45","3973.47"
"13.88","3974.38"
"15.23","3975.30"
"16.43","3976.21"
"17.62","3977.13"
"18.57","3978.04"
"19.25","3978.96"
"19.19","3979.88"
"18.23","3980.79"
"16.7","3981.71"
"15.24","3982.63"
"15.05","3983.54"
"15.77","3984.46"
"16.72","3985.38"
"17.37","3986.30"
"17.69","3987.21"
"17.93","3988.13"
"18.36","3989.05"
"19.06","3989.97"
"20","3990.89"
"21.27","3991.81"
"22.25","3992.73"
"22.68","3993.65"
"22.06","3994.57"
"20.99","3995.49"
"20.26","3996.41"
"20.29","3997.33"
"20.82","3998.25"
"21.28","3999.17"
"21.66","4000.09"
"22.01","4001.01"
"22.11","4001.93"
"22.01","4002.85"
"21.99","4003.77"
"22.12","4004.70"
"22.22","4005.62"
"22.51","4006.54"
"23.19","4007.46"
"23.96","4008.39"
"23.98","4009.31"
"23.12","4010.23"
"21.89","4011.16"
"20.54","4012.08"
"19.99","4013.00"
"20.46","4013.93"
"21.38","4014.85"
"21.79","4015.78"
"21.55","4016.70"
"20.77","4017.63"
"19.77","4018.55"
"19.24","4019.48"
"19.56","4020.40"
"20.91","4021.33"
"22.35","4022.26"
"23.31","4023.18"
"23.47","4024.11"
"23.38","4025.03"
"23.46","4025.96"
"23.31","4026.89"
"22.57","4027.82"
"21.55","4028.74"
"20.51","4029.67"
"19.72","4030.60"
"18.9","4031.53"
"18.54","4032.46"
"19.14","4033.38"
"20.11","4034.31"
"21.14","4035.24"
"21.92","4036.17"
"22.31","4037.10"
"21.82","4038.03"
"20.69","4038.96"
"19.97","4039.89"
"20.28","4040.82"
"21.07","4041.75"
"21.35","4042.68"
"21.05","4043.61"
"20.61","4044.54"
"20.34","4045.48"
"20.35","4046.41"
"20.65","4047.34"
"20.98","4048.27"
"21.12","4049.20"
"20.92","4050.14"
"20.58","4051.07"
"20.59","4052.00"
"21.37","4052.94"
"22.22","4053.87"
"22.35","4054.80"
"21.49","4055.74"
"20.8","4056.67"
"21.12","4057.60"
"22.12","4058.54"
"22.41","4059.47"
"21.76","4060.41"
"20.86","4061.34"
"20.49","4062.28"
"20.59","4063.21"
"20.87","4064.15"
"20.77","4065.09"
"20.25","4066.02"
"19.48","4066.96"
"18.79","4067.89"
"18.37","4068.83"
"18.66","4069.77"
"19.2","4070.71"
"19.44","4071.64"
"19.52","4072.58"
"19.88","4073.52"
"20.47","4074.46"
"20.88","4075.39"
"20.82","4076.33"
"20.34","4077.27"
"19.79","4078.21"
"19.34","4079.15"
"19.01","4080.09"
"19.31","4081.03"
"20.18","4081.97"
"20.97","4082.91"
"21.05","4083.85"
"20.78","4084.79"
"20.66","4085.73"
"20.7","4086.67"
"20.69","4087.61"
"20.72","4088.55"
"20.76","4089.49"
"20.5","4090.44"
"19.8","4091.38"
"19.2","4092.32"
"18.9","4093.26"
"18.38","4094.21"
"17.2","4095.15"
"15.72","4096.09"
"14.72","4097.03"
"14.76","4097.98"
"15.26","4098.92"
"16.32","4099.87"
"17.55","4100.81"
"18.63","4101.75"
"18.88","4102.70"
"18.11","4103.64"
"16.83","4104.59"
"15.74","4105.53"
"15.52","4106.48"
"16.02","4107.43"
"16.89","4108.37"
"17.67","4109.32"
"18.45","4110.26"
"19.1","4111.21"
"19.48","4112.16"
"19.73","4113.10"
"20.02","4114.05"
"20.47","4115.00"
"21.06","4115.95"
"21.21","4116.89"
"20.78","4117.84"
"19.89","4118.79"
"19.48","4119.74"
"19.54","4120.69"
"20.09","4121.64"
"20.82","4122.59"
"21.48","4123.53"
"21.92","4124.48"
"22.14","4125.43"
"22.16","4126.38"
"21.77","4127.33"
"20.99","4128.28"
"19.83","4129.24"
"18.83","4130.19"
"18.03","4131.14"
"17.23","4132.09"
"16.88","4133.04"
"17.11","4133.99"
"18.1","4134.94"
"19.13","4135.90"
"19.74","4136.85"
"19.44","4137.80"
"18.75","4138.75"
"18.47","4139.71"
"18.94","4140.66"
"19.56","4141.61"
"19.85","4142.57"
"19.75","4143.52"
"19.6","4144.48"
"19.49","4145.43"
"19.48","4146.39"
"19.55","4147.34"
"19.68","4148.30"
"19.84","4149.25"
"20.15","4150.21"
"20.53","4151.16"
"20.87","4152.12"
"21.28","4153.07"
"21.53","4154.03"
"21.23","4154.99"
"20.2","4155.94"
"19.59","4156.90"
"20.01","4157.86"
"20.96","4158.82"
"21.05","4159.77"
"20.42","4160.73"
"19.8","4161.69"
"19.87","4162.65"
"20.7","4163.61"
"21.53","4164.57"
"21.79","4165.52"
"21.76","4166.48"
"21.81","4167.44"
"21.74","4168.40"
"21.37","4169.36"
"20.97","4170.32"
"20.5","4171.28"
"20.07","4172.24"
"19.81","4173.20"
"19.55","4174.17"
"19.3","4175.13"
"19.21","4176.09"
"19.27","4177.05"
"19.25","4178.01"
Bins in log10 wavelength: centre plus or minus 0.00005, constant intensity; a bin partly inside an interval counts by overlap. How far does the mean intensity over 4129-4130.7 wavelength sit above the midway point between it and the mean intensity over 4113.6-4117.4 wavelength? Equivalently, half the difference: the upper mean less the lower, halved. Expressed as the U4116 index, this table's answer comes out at -0.7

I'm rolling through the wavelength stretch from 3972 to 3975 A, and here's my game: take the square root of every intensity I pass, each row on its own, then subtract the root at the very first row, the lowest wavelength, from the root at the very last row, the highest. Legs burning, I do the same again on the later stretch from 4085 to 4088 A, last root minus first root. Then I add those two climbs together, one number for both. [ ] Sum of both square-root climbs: 0.34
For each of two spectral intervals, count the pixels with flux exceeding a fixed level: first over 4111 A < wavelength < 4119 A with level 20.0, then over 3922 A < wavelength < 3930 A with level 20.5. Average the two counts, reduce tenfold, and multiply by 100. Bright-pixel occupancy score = 25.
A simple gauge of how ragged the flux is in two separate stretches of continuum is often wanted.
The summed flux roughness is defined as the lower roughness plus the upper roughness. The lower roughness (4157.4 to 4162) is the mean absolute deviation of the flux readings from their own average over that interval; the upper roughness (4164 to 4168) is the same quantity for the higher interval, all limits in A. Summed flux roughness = 0.54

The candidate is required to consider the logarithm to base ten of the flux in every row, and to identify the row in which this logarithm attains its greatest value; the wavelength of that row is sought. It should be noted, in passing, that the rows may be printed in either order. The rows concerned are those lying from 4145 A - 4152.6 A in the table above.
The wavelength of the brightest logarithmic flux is 4152.12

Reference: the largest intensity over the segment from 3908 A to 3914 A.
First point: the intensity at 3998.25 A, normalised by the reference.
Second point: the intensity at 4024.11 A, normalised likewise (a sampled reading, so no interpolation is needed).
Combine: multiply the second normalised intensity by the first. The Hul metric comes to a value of 1.33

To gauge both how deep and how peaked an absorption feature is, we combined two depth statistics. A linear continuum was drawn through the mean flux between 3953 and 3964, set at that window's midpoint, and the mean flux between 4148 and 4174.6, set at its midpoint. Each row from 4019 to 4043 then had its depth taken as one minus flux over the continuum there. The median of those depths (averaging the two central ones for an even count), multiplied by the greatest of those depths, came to 0.002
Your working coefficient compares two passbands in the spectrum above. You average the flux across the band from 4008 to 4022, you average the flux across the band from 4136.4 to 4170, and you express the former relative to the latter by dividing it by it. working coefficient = 1.05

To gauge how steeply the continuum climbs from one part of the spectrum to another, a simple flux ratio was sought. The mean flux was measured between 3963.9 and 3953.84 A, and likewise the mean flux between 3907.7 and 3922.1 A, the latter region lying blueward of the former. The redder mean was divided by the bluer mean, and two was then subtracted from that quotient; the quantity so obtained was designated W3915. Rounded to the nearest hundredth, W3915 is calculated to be -1.01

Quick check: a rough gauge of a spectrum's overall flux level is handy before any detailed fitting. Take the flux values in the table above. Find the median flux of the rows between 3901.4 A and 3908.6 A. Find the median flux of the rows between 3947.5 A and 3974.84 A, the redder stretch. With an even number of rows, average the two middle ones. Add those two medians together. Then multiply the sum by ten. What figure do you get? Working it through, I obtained 317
